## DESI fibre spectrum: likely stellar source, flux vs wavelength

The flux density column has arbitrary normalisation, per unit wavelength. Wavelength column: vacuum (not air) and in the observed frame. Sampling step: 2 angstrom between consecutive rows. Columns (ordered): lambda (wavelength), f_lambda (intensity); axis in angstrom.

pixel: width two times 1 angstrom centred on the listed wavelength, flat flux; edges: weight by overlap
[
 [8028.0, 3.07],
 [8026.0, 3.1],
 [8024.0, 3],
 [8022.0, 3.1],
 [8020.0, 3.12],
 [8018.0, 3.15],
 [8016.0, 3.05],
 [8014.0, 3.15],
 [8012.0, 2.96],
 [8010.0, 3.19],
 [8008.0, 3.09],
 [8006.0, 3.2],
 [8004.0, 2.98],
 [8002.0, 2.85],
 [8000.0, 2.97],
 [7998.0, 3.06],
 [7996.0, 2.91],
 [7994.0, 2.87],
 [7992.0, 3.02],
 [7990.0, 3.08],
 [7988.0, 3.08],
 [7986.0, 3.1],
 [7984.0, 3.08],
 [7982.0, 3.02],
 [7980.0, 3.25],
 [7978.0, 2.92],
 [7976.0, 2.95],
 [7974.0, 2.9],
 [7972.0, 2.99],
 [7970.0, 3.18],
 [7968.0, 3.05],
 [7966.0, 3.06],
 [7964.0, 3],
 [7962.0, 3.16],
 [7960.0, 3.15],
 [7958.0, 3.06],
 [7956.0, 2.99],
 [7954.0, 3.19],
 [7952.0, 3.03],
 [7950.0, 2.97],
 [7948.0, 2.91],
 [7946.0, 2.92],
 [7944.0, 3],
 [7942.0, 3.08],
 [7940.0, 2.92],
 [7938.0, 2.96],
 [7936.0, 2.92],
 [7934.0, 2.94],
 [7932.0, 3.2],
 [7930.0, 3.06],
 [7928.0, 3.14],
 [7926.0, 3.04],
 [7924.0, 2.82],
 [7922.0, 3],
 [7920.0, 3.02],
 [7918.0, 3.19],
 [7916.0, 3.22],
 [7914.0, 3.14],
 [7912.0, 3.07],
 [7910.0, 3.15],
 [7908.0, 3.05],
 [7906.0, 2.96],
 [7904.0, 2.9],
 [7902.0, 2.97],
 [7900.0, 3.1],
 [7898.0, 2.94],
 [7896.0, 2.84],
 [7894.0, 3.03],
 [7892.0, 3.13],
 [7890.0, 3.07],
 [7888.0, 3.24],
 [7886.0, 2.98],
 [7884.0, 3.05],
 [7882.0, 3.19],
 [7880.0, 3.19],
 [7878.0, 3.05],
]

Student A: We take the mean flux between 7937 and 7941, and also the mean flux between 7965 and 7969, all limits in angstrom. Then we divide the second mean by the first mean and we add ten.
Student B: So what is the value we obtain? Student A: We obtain 11.0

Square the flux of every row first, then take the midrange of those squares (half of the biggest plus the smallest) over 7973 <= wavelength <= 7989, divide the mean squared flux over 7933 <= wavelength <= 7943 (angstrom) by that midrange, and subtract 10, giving -9.074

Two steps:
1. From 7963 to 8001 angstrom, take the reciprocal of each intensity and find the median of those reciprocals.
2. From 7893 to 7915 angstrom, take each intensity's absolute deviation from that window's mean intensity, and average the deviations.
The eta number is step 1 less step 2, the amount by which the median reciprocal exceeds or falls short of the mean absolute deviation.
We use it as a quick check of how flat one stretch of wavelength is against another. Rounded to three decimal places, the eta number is 0.248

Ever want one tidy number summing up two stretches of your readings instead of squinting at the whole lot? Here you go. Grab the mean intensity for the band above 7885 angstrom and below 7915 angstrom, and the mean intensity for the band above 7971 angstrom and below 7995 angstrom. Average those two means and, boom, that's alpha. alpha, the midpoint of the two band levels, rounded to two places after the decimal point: 3.03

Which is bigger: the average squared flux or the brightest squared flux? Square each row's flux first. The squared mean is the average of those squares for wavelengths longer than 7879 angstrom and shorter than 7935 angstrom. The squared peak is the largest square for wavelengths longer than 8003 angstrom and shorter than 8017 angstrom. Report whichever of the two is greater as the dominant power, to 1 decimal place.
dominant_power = 10.2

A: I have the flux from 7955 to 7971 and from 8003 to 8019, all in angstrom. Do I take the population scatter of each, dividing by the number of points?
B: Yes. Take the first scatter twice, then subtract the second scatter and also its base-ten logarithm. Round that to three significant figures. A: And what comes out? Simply 1.11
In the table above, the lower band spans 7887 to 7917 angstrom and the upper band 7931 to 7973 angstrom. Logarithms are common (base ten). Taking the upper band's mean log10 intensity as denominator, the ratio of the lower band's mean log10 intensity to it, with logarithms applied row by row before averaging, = 1.01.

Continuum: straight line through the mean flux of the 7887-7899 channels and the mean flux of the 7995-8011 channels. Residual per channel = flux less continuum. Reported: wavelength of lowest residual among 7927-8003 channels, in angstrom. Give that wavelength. 8002.0 angstrom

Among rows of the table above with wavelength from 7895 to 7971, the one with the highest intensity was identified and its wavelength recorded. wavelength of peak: 7916.0 angstrom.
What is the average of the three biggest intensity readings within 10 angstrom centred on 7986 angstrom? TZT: 3.09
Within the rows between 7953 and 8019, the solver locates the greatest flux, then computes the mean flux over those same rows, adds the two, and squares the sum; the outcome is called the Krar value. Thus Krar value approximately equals 39.7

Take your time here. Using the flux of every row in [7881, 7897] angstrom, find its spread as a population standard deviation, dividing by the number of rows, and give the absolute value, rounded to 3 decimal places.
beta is 0.117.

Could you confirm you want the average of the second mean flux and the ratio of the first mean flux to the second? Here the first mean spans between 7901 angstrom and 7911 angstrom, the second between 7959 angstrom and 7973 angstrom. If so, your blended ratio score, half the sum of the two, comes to 2.03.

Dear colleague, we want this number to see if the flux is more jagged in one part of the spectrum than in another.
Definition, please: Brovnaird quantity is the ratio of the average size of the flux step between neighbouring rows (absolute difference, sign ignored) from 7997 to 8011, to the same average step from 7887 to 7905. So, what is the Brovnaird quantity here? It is 1.05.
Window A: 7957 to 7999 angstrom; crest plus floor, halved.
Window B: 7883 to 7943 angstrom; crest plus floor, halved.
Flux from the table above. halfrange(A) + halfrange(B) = 6.09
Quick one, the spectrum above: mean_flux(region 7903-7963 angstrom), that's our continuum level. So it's 3.04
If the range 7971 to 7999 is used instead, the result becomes 3.02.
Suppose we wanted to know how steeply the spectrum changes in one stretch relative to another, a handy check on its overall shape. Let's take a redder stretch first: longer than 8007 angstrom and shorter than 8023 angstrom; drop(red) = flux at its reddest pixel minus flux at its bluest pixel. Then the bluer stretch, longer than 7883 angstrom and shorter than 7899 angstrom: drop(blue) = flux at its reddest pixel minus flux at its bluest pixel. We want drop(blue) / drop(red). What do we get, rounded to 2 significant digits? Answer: -11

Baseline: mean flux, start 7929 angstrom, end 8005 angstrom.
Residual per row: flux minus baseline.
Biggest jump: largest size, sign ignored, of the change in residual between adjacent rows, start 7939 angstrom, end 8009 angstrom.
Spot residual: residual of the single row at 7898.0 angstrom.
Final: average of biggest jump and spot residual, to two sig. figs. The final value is 0.12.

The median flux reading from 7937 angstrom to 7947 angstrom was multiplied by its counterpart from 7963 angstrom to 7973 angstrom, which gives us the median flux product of 9.0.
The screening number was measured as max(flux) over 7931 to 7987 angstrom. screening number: 3.25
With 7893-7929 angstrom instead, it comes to 3.22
